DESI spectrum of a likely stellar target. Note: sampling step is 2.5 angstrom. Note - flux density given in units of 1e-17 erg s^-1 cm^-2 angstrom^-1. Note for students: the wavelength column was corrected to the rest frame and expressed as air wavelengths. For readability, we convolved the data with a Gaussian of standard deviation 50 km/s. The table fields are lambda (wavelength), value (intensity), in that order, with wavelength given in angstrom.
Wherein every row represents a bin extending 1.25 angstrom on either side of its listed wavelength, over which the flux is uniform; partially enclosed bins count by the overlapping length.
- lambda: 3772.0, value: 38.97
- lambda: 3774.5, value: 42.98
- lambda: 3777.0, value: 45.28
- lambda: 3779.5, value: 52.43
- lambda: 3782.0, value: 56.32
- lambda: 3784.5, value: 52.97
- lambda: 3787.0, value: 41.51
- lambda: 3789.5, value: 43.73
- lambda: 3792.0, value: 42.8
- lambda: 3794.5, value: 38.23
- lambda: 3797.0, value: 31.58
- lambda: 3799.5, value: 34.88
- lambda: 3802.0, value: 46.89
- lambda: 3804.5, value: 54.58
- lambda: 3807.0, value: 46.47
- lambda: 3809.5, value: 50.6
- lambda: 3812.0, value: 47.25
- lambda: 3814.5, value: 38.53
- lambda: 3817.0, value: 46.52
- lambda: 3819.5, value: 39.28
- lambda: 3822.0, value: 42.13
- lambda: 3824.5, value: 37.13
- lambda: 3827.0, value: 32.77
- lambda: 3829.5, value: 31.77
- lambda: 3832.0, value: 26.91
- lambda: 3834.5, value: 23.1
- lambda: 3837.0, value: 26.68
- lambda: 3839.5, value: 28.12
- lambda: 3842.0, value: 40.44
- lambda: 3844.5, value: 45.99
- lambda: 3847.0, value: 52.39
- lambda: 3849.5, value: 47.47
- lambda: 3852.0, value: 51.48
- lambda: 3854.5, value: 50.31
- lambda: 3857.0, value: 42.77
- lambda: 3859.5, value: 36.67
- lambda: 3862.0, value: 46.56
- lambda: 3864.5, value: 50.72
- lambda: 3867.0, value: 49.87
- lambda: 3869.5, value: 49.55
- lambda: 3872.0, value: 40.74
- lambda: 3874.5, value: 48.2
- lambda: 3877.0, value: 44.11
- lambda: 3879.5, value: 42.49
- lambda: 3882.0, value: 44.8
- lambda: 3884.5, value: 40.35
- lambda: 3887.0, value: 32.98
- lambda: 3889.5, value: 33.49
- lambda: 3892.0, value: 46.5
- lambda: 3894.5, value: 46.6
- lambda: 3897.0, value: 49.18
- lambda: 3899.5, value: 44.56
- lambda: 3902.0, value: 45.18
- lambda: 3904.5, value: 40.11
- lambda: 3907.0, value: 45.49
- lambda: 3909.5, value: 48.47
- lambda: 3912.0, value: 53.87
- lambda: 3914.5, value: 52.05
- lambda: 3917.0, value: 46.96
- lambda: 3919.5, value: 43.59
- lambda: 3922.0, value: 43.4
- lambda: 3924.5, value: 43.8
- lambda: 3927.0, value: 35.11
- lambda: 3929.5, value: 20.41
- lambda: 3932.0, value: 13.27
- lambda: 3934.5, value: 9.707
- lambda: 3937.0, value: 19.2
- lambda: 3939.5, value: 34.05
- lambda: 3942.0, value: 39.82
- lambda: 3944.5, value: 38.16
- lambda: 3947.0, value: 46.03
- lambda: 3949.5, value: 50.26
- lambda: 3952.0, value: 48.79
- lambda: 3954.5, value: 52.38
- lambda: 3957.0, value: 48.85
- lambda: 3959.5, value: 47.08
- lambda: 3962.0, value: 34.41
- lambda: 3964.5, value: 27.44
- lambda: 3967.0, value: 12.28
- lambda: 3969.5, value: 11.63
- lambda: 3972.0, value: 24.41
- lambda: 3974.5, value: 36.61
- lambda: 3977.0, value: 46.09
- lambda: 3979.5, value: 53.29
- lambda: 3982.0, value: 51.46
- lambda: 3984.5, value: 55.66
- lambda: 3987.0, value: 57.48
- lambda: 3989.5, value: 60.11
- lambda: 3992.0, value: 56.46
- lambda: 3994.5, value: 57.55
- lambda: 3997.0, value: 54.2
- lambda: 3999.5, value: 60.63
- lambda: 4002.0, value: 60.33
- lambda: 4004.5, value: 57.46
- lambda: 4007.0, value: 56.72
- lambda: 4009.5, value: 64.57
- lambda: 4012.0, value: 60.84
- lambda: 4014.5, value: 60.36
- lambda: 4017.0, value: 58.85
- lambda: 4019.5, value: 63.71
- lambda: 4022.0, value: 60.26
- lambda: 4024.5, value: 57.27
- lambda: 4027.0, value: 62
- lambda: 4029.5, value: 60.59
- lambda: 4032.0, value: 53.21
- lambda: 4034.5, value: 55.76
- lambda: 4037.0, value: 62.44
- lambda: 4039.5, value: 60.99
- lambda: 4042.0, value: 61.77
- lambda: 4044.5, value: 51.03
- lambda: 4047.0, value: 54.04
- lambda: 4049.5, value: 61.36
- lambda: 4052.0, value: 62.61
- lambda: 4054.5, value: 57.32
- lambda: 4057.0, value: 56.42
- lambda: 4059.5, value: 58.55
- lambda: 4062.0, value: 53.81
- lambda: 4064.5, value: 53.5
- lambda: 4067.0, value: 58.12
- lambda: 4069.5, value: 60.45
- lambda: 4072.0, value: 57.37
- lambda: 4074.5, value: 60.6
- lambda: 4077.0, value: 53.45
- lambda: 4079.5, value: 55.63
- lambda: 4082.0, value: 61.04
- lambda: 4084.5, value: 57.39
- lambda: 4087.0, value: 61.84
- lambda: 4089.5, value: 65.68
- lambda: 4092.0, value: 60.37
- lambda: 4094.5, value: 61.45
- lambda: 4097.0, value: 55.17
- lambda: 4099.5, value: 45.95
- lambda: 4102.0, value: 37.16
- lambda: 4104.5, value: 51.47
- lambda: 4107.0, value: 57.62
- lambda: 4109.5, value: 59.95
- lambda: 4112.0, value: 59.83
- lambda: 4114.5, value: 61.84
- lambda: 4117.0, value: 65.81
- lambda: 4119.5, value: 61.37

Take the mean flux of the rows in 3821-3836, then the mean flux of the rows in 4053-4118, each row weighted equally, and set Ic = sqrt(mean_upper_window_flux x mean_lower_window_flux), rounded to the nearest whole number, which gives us 43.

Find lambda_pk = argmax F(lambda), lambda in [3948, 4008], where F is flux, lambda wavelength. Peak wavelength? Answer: 3999.5 angstrom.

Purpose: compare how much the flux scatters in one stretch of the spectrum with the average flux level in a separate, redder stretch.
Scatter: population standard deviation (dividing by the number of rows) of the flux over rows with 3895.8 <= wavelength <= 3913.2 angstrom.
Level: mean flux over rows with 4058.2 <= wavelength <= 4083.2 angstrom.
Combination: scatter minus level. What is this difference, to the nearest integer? -53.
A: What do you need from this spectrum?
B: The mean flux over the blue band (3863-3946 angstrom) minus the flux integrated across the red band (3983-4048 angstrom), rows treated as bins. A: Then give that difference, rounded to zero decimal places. -3770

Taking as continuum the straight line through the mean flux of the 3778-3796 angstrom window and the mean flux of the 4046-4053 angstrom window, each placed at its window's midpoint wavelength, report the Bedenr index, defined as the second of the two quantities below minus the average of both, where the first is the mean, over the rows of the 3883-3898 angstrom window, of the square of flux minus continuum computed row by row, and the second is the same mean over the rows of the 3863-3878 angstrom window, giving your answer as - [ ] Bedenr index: -59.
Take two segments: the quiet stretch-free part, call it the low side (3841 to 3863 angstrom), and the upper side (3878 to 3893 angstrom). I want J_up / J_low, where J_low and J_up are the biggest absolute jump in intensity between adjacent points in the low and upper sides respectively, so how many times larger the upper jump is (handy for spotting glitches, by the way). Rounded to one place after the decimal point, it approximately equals 1.3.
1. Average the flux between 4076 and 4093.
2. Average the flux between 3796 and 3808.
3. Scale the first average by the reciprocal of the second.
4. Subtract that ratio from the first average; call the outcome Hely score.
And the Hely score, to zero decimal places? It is 58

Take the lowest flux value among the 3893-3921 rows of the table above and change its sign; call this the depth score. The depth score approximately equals -40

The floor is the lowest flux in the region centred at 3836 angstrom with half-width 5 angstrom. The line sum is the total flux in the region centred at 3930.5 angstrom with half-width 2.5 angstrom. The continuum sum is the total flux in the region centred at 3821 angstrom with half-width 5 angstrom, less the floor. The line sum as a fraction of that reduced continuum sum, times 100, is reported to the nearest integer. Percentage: 24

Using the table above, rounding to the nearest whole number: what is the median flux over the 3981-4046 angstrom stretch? 59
